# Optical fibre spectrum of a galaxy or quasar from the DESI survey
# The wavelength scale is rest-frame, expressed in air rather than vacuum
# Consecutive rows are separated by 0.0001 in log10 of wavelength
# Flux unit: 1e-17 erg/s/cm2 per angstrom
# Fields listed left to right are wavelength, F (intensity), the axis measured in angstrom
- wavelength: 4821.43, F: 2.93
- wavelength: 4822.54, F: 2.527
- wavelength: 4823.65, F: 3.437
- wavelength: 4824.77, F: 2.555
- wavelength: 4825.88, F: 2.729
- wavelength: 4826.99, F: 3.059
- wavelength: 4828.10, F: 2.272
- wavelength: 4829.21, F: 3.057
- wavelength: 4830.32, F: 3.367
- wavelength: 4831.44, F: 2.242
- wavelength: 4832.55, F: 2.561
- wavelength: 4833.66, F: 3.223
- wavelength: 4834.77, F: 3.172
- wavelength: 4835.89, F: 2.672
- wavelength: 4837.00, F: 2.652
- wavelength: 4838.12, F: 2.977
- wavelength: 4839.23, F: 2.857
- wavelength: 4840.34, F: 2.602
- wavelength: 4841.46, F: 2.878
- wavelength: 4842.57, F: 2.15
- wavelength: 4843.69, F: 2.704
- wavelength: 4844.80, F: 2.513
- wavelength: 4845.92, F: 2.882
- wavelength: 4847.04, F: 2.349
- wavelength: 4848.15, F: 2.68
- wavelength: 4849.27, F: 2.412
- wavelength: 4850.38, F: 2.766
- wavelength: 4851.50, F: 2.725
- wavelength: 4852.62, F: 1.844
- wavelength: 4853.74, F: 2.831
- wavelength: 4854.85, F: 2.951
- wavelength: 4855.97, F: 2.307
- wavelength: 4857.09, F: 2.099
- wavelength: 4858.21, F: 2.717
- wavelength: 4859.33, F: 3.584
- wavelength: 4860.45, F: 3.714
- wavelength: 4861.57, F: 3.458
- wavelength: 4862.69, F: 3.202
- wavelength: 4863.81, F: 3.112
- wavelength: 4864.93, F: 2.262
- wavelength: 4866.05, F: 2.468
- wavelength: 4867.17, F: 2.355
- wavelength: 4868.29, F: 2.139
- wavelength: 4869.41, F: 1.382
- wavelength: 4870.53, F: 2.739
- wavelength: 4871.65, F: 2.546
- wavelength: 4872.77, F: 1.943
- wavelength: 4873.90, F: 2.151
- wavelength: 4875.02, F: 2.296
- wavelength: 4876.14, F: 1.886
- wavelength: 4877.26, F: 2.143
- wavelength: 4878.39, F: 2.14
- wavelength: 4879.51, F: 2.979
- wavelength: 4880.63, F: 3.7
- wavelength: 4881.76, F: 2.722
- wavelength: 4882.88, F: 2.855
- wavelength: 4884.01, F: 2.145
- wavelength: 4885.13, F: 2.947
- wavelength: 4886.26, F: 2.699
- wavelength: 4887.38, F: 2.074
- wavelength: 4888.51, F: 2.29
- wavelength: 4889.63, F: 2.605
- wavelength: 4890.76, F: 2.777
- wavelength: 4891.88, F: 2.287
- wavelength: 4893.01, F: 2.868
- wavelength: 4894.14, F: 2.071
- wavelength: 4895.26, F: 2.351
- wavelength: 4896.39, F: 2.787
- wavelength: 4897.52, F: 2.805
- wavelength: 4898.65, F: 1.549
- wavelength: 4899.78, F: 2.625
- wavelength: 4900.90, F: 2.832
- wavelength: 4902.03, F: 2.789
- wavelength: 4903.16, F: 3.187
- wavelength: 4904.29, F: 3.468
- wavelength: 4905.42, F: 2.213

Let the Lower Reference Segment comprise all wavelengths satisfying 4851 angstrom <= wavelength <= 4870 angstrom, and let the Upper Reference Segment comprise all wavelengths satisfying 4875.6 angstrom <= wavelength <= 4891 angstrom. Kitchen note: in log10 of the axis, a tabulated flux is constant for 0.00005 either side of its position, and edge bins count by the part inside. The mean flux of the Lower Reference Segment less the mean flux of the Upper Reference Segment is 0.09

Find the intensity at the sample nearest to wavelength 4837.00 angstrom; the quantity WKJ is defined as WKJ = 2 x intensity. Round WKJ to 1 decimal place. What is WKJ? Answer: 5.3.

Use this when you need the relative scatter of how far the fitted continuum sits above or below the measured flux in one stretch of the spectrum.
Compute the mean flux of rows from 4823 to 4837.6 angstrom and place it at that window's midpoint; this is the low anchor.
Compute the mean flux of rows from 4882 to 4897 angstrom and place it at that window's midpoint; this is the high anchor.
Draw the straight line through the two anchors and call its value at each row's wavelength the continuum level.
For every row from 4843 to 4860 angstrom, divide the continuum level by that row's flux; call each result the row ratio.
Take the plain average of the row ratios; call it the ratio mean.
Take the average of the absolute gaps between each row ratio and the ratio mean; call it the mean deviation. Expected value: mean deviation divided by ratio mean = 0.12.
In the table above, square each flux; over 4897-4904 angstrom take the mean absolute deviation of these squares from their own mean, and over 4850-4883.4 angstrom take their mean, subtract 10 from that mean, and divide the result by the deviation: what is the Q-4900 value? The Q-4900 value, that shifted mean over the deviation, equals -1.7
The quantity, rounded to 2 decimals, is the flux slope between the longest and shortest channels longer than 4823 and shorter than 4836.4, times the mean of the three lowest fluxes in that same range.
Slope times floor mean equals -0.15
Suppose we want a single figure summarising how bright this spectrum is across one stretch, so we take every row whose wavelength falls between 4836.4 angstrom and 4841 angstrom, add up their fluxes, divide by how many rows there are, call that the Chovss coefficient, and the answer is 2.77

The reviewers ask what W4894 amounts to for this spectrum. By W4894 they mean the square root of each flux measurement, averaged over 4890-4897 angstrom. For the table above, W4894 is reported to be 1.59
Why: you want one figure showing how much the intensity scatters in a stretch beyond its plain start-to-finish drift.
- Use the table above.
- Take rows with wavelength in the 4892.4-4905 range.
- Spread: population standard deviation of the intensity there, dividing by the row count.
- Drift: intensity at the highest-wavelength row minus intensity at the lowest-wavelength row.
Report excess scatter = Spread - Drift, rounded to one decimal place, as -0.1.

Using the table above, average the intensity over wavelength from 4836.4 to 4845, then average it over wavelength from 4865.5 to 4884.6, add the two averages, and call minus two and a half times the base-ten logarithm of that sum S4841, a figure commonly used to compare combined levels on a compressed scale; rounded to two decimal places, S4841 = -1.76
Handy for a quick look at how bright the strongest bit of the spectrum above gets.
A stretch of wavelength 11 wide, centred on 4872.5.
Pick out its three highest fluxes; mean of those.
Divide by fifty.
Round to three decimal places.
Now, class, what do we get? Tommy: 0.051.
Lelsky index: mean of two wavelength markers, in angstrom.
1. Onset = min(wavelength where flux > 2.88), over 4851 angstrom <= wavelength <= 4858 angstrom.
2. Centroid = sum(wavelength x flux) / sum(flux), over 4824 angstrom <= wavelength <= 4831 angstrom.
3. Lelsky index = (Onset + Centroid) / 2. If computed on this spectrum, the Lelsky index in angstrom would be 4841.3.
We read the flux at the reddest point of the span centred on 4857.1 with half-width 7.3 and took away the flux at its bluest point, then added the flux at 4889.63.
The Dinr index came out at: 2.95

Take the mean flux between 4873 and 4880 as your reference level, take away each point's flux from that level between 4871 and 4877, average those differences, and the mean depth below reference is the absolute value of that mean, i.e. 0.1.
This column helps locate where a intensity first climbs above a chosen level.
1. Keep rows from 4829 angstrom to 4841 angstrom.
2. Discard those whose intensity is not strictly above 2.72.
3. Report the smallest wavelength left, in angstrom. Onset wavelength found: 4829.21 angstrom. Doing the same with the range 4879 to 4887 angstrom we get 4879.51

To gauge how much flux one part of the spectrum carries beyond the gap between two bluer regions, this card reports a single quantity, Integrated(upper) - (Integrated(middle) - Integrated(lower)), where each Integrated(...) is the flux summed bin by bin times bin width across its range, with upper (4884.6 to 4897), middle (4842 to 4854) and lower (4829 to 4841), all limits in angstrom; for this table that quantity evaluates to 35.1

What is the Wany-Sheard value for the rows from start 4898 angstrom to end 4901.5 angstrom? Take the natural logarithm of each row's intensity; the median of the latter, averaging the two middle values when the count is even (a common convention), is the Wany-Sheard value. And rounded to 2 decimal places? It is 0.97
